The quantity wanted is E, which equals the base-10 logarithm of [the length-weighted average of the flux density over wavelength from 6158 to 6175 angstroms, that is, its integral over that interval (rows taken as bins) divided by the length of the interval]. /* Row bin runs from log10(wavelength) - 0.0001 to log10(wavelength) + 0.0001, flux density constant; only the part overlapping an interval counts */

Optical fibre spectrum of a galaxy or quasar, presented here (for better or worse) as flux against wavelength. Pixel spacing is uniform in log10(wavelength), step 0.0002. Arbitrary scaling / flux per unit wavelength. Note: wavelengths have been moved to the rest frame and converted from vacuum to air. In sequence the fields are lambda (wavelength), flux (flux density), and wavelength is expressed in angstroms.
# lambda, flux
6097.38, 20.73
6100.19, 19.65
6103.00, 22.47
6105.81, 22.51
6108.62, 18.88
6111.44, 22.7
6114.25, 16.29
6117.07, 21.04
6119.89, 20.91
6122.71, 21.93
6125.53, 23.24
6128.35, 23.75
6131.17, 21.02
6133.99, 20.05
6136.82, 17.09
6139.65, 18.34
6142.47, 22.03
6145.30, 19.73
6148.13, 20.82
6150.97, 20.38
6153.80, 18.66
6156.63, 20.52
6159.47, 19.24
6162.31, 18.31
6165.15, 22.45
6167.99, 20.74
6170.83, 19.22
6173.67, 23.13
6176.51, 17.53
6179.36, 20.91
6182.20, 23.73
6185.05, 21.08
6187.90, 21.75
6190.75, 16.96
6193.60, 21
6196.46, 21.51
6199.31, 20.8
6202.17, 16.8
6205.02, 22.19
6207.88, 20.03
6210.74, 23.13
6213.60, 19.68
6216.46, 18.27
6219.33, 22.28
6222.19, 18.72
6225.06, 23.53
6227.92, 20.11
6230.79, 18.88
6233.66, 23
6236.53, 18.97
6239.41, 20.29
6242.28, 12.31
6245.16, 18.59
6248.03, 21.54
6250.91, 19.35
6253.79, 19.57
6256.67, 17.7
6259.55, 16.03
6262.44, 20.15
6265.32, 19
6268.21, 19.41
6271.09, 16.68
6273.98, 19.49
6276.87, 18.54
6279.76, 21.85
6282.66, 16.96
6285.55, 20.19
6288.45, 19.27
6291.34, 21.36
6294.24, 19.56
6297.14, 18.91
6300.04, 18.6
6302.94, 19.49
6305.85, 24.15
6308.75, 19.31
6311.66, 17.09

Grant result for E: 1.312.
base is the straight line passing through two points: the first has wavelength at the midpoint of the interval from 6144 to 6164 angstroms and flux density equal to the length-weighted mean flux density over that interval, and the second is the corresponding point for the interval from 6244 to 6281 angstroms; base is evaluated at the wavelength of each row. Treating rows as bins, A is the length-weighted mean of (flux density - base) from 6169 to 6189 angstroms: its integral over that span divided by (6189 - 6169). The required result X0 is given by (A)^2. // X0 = 2.2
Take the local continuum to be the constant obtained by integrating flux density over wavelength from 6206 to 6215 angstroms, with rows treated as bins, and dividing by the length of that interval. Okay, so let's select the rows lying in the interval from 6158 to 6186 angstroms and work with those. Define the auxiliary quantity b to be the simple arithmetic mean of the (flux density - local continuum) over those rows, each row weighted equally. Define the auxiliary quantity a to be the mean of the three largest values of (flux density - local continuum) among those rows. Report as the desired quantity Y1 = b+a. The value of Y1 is 2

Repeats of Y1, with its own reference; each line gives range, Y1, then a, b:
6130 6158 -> -1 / 0.3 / -1.1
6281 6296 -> -2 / -0.6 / -1.5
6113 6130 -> 2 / 2.0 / 0.2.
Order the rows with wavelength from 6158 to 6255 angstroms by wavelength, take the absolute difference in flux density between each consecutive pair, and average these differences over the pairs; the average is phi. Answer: 3.1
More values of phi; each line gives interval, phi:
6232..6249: 4.5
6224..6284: 2.9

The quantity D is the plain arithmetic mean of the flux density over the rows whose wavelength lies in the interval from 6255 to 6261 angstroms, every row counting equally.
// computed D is 16.9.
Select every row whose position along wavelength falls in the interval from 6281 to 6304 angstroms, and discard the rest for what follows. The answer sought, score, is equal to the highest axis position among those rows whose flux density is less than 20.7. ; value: 6302.94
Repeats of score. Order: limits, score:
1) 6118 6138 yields 6136.82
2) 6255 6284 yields 6282.66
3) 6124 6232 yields 6230.79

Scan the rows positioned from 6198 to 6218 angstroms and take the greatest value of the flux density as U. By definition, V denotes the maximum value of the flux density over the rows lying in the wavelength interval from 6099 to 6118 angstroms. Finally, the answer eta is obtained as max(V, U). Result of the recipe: 23.1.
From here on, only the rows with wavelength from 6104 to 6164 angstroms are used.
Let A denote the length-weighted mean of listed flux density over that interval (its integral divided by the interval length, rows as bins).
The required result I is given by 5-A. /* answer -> -15.4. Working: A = 20.38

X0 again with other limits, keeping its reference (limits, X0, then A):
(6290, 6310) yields 1.8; 1.4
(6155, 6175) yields 0.7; 0.9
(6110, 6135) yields 1.8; 1.4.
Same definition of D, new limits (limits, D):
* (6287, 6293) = 20.3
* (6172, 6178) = 20.3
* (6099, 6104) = 21.1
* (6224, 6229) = 21.8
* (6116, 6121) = 21.0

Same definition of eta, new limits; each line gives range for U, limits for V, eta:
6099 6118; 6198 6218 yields 23.1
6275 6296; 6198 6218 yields 23.1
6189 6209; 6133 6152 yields 22.2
